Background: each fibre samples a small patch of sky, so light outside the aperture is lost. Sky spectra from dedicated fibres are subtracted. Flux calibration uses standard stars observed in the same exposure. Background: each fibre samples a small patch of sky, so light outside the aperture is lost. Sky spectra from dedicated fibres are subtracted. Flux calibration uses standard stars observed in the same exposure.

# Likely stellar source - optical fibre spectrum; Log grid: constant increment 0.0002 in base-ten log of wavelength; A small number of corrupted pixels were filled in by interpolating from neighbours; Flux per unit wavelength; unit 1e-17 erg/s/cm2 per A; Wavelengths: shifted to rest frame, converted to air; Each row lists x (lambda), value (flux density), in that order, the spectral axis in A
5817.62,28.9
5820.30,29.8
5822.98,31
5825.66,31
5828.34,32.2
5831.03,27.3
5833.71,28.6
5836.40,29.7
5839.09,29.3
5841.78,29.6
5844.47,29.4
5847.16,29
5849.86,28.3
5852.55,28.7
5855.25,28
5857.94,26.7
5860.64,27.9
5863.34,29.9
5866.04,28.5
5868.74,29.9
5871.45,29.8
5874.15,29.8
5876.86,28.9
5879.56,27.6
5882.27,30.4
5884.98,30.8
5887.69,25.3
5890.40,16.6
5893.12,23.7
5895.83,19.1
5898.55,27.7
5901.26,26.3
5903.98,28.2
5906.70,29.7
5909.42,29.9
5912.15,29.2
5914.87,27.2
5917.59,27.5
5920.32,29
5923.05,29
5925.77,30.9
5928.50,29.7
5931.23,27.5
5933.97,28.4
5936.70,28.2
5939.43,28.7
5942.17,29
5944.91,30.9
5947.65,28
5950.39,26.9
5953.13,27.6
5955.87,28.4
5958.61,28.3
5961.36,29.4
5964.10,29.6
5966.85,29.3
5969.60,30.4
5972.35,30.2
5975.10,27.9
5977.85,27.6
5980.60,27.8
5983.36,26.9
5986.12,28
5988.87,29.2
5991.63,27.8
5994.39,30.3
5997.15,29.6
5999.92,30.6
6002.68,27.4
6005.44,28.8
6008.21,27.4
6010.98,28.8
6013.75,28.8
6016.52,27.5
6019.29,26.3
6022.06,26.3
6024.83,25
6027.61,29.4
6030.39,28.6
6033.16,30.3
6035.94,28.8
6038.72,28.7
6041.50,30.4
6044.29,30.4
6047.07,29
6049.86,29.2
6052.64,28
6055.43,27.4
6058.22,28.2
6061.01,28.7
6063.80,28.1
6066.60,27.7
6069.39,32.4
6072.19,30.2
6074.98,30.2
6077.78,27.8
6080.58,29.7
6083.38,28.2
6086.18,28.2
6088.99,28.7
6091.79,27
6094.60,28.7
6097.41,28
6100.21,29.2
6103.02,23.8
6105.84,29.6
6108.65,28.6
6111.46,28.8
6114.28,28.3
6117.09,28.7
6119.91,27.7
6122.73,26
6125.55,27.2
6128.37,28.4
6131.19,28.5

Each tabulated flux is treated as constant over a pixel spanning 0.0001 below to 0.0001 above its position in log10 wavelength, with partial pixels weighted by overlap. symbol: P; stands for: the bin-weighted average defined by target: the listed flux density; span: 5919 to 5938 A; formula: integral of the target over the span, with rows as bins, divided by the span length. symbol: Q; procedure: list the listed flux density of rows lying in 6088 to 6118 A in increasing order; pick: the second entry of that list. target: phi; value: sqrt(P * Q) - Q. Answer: 1.0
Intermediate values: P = 29.0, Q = 27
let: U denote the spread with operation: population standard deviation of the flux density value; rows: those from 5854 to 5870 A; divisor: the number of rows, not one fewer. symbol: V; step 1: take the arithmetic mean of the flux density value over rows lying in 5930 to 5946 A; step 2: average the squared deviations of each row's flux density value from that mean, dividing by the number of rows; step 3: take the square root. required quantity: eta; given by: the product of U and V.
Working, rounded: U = 1.14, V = 1.1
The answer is 1.20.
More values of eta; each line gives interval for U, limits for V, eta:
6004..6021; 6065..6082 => 1.52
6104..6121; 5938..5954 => 0.72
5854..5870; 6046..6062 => 0.70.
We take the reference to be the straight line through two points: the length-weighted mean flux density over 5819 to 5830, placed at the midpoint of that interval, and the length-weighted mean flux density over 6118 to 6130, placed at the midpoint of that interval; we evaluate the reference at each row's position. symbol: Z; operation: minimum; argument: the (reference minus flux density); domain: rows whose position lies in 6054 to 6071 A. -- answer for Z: -4.4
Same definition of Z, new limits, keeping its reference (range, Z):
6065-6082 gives -4.4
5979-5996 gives -1.4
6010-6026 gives -0.1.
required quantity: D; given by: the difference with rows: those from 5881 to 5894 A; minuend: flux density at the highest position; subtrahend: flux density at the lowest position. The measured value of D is -6.7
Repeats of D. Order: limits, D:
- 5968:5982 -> -2.6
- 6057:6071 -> 4.2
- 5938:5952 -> -1.8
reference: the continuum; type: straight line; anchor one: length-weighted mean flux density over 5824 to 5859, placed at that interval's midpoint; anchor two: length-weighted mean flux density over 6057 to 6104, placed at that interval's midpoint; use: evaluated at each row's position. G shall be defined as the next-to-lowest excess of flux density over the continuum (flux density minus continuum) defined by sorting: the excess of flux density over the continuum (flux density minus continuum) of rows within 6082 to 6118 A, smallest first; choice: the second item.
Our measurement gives -1.5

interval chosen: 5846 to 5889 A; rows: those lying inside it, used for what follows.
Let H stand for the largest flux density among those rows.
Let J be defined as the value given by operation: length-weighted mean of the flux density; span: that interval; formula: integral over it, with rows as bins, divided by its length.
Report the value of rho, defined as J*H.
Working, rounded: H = 30.8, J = 28.7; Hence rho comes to 885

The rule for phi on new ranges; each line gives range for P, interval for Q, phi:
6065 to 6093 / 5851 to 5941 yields 4.4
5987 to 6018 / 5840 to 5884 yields 0.6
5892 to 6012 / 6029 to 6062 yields 0.2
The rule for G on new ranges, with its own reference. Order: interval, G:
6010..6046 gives -2.4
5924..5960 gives -1.4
